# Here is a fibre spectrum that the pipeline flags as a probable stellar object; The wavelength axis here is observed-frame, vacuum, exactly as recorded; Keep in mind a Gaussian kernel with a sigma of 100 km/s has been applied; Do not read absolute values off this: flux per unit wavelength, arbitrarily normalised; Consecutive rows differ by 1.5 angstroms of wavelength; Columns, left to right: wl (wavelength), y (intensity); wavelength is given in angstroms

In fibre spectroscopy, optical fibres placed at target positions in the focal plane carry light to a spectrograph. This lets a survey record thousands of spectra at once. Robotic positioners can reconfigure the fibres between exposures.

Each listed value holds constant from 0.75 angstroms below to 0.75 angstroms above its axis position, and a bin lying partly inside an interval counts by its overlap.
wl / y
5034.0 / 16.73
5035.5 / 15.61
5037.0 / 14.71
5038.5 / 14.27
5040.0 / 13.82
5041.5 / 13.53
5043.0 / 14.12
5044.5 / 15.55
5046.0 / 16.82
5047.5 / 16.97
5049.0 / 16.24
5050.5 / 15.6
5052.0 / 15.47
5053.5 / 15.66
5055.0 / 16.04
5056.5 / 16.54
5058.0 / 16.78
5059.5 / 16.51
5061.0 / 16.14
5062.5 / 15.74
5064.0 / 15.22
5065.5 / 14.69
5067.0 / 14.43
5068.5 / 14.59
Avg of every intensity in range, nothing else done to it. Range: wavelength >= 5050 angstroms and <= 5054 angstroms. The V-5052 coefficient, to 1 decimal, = 15.6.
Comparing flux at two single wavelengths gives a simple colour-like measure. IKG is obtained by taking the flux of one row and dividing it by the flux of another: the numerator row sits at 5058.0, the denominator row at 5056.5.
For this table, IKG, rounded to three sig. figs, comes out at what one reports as 1.01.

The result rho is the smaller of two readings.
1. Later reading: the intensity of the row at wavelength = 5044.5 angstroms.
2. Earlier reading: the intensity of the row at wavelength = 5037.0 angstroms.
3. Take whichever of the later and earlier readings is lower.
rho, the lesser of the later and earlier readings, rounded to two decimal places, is 14.71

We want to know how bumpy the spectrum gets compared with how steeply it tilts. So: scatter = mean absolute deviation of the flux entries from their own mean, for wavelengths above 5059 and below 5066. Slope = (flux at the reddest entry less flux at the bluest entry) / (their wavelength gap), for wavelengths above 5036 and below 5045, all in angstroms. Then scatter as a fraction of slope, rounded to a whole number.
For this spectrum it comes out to 5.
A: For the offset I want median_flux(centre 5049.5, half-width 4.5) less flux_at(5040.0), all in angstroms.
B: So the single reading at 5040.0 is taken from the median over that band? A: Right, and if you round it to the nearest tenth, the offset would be 2.1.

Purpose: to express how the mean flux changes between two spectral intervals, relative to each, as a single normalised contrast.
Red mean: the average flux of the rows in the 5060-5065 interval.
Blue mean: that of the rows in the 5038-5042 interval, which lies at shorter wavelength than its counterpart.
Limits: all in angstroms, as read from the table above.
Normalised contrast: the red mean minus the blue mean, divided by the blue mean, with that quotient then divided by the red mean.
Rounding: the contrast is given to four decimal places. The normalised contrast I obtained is 0.0084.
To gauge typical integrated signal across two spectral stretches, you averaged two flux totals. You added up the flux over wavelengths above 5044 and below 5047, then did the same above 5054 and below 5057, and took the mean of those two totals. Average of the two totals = 32.5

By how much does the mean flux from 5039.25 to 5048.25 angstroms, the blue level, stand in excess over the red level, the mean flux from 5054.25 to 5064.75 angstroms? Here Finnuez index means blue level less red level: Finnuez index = -1.0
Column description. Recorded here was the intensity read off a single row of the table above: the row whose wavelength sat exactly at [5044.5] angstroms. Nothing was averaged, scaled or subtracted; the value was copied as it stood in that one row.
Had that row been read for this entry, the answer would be 15.55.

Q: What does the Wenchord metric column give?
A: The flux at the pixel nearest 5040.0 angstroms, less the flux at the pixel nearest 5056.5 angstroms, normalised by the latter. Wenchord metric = -0.16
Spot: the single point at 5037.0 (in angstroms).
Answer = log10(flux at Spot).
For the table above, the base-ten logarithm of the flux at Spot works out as 1.17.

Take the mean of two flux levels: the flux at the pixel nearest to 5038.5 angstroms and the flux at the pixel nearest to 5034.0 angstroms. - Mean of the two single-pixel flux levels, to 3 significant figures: 15.5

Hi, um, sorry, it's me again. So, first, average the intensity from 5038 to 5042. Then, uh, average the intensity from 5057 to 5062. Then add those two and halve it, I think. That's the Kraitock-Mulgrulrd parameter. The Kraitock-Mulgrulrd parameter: 15.2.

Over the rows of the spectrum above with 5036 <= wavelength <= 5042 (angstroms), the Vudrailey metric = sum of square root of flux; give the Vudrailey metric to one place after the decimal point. 15.0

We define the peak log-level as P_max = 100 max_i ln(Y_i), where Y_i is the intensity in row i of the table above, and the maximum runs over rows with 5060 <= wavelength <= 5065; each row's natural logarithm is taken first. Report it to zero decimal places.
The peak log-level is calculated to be 278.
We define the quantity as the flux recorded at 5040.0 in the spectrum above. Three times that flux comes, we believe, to 41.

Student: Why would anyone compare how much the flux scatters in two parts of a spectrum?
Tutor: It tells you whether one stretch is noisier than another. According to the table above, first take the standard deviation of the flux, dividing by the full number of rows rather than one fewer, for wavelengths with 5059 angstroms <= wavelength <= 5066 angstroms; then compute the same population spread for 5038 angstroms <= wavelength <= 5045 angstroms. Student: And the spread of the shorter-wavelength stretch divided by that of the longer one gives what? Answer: 1.1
